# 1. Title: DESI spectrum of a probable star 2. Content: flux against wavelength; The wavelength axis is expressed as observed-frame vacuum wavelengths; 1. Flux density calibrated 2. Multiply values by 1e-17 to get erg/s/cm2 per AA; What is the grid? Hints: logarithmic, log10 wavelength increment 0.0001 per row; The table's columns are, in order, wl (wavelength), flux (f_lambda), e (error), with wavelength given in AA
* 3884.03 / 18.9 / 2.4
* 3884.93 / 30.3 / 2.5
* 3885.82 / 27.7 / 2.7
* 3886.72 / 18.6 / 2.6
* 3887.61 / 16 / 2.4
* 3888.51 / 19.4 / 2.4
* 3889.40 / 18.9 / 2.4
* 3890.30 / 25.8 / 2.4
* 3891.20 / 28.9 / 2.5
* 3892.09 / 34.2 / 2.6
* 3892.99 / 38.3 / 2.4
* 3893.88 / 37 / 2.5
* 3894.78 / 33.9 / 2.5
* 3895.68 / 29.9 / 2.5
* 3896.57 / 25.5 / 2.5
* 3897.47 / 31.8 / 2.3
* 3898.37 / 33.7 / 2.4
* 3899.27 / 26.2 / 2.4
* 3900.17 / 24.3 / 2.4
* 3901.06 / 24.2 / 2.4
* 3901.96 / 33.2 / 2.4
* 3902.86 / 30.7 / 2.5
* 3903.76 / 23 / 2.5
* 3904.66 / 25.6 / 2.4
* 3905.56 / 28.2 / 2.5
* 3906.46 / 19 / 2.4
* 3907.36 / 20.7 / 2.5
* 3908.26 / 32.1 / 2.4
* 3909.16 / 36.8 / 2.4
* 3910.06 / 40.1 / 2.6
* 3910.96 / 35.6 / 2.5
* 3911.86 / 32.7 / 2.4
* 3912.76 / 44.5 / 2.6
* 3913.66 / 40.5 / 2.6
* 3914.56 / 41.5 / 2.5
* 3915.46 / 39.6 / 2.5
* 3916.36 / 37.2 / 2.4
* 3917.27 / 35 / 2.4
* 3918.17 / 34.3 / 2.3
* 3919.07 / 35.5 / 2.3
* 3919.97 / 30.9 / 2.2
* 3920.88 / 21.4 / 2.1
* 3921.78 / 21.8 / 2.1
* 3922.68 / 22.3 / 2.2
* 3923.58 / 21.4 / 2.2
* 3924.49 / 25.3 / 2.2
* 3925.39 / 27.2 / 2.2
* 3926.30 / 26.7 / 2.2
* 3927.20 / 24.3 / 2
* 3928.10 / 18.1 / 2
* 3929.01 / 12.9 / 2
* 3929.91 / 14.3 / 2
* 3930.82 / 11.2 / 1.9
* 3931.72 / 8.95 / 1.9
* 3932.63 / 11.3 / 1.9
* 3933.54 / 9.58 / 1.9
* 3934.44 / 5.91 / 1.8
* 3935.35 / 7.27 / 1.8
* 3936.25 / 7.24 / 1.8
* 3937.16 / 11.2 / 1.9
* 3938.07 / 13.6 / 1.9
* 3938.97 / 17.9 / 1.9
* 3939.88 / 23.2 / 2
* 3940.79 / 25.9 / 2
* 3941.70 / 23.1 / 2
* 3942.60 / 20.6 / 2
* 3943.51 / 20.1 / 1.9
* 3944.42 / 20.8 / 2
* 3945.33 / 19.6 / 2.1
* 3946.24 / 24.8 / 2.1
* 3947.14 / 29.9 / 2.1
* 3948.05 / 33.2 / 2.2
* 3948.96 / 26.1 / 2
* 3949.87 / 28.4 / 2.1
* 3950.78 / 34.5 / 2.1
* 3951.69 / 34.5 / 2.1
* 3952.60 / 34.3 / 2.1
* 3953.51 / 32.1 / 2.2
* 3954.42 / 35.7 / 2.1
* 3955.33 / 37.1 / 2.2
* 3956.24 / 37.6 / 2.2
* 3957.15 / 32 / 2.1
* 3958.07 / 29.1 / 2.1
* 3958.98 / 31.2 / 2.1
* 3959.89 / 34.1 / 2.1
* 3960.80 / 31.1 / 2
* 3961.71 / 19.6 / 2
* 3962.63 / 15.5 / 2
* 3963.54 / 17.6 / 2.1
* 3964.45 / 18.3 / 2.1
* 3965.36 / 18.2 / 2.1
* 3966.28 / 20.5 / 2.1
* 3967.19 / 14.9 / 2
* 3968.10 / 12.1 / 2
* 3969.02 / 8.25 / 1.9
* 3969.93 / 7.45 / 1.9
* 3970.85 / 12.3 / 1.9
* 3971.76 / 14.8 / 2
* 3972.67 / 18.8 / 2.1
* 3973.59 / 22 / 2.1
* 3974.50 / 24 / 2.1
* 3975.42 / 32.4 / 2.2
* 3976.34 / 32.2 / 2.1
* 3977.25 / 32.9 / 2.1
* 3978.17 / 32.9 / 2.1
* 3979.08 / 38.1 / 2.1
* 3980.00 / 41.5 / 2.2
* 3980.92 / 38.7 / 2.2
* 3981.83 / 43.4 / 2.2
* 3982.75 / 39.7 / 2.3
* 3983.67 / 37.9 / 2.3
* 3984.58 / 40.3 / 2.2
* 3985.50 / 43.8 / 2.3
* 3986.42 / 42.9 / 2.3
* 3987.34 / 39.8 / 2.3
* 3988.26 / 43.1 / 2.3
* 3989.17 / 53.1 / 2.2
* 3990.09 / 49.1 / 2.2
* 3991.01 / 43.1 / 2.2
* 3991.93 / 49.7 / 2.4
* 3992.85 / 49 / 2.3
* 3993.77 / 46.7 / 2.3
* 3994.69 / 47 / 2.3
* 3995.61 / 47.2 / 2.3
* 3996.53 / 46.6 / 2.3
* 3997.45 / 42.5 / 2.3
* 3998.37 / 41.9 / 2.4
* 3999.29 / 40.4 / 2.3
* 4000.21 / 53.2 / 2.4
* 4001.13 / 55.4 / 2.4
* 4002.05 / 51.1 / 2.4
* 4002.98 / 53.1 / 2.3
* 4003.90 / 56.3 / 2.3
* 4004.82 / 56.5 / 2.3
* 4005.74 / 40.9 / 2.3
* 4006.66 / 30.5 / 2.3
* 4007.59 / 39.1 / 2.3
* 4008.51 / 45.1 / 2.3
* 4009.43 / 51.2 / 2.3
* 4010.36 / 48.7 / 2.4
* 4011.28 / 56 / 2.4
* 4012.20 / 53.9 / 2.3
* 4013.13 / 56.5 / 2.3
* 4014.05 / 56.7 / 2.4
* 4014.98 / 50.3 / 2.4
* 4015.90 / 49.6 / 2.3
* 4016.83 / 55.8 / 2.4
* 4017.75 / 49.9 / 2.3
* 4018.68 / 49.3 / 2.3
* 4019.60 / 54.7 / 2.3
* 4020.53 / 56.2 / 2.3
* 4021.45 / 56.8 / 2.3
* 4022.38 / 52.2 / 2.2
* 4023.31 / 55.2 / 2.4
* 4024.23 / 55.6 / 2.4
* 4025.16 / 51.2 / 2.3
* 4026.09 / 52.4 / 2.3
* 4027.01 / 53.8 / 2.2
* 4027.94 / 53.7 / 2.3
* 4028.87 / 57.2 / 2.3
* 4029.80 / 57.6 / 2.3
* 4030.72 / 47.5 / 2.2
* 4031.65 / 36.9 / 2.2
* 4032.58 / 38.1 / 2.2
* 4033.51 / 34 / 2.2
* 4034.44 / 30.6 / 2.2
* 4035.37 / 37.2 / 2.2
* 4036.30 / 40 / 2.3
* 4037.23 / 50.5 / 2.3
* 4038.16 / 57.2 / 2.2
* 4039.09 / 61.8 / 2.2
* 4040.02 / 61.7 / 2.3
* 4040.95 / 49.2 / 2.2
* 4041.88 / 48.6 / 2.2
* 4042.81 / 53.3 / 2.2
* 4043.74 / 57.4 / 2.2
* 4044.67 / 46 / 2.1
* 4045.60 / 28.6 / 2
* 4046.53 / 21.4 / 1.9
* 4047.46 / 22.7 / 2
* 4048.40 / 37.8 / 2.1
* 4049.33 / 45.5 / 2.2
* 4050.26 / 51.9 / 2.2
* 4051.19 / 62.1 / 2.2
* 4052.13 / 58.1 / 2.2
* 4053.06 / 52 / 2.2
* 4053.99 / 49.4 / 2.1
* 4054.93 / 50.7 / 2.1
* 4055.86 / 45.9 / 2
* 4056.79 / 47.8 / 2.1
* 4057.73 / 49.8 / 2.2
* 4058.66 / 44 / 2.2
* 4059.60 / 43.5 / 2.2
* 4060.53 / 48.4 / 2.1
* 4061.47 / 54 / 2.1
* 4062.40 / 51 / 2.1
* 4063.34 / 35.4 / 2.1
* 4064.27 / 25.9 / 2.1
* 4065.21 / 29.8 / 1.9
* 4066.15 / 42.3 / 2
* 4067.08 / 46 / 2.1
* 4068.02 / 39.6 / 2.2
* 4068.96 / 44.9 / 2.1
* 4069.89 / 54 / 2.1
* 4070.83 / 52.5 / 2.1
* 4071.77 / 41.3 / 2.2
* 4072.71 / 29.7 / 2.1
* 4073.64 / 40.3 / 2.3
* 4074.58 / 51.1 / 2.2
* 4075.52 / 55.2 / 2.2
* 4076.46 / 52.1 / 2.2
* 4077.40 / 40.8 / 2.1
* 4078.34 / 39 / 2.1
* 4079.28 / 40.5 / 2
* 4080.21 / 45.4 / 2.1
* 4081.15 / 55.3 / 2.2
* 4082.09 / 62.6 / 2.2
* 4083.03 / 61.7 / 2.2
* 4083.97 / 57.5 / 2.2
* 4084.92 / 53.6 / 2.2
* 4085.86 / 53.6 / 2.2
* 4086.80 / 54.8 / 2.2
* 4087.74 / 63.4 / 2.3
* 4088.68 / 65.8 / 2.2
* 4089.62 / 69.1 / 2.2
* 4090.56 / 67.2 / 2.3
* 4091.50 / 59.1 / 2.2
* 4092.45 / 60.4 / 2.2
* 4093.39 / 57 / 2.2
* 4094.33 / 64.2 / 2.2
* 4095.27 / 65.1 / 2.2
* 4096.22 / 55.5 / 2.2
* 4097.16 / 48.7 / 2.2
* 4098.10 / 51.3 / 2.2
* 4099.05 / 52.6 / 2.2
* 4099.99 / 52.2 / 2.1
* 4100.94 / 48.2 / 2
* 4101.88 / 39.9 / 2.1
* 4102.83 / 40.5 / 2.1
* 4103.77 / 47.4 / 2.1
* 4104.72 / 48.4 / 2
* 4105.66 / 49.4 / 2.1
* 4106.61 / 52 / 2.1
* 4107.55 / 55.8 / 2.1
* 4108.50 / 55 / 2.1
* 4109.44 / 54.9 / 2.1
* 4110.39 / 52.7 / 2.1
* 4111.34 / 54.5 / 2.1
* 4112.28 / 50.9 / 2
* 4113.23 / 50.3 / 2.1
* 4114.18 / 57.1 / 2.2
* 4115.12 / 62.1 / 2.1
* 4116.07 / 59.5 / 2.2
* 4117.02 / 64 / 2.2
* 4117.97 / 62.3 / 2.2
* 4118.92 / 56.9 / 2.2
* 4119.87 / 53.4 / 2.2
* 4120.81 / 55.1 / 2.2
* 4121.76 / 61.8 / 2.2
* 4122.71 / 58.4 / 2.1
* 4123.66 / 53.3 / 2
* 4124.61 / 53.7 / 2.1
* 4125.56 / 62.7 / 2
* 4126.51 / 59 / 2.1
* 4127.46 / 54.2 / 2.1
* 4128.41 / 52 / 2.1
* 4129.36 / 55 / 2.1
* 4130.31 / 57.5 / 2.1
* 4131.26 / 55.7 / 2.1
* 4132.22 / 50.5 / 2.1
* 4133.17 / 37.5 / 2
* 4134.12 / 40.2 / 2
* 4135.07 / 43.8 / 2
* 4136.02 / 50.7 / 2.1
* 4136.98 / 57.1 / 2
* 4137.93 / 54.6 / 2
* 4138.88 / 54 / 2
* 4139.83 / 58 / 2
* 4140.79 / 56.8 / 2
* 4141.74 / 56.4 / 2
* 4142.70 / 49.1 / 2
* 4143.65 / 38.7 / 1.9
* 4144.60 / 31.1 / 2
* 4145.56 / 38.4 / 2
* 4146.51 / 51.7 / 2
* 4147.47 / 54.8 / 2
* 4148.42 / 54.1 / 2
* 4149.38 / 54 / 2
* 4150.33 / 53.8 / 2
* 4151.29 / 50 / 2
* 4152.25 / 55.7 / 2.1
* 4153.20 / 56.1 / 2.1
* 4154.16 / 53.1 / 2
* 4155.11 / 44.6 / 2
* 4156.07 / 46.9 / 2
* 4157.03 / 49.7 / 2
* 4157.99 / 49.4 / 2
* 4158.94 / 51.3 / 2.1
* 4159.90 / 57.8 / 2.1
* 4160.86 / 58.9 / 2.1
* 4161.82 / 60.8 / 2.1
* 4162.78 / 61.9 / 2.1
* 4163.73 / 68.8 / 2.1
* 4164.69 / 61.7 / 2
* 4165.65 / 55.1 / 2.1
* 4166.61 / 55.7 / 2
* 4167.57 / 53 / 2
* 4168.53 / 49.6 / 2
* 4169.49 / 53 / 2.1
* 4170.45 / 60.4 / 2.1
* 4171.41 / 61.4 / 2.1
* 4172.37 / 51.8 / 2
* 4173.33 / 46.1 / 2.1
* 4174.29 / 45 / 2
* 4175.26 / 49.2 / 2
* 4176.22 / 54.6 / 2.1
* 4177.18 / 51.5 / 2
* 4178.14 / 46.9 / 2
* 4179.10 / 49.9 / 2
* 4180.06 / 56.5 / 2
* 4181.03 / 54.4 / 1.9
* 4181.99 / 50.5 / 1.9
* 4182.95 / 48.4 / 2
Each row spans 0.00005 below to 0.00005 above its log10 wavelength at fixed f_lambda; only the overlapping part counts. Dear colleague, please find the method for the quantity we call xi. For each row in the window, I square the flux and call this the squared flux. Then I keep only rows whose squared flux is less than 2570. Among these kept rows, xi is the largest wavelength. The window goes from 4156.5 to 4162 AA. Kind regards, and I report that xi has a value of 4157.99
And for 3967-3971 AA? 3970.85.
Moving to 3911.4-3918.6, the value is 3918.17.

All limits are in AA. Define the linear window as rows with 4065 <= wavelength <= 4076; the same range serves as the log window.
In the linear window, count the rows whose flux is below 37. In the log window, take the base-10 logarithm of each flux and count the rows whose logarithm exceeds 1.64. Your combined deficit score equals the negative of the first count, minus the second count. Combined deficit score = -8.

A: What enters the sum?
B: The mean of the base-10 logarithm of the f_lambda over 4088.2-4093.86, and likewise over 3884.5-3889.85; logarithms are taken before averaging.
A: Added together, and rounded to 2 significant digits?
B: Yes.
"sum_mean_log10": 3.1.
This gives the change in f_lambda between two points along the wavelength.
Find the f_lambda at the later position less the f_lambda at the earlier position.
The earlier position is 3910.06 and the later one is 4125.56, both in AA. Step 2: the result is 23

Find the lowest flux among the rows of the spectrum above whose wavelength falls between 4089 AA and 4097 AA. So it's 55.5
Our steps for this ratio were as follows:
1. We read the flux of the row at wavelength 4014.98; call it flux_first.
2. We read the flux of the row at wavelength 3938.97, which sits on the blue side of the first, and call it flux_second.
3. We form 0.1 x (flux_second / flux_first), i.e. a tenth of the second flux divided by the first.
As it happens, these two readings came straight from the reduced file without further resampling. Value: 0.0356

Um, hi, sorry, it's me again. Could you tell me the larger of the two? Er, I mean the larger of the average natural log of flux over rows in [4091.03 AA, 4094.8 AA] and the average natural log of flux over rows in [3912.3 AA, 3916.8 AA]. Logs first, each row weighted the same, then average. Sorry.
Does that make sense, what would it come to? 4.10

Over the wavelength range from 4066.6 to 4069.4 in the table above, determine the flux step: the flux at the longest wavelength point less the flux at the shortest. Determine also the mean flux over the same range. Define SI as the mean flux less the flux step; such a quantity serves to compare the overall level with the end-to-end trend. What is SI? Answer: 45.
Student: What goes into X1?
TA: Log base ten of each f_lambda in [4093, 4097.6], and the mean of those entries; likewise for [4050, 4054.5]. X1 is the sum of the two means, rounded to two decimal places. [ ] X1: 3.50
